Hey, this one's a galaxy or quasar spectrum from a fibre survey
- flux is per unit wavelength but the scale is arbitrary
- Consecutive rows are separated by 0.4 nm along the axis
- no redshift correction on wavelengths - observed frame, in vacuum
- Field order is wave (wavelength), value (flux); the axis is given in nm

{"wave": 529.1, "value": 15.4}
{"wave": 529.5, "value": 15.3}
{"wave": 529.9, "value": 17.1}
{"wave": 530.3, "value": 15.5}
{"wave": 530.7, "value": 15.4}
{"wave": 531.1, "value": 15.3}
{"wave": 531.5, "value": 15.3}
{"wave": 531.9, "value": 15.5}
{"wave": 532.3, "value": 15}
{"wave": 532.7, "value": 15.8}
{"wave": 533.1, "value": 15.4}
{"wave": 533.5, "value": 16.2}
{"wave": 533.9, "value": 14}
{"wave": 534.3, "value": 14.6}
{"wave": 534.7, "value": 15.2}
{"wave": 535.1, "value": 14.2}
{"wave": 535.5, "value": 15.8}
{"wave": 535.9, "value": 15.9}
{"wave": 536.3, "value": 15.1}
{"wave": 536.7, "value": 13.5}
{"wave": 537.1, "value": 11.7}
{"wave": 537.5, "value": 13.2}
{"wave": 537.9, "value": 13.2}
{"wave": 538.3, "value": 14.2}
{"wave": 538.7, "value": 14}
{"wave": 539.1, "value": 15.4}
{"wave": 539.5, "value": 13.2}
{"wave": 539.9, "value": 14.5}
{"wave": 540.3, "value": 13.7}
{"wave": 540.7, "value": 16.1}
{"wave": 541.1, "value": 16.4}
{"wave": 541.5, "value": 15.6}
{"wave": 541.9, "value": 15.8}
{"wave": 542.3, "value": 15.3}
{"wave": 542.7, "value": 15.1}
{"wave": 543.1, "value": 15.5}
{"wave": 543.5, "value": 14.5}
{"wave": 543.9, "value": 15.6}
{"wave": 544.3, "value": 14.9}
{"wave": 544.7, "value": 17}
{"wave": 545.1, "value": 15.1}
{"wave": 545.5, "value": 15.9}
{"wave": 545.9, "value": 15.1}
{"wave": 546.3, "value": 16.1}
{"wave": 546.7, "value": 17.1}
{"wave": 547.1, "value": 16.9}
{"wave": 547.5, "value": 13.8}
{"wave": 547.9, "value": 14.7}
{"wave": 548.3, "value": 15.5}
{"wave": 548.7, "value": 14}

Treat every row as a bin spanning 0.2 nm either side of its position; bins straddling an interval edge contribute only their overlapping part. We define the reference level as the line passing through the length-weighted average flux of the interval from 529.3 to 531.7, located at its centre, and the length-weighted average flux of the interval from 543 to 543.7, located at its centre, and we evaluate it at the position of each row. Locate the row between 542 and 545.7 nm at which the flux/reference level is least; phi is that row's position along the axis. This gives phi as 543.5 nm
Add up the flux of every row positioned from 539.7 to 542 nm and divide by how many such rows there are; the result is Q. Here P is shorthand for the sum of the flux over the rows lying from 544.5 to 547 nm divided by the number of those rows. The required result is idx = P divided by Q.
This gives 1.05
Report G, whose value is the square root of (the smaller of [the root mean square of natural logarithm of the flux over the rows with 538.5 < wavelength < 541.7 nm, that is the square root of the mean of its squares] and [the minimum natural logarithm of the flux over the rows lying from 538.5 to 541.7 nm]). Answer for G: 1.61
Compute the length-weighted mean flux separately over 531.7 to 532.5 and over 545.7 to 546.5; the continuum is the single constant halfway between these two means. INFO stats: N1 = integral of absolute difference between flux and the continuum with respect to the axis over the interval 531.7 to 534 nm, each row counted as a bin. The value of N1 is 1.1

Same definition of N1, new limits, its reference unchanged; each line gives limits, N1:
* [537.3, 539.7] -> 3.7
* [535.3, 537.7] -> 3.6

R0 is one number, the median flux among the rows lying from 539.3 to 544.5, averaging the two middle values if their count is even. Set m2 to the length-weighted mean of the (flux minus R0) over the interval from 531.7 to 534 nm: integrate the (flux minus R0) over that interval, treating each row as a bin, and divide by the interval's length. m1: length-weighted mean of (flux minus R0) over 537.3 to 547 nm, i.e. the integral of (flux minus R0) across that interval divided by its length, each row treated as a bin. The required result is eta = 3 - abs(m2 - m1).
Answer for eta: 2.7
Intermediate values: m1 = -0.2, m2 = 0.1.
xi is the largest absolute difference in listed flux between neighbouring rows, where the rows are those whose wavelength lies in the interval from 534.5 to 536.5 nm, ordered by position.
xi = 1.6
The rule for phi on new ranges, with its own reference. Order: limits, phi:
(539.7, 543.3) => 540.3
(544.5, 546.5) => 545.1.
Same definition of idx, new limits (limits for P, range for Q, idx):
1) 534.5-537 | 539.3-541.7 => 1.00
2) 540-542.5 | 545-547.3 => 0.97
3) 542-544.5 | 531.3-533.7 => 0.98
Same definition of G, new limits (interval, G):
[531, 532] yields 1.65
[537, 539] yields 1.57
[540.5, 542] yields 1.66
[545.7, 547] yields 1.65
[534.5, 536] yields 1.63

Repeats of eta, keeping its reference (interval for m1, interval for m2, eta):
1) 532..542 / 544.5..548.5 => 2.0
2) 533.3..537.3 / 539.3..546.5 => 2.3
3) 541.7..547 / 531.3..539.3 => 2.0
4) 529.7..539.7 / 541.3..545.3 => 2.3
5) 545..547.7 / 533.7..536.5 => 2.2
